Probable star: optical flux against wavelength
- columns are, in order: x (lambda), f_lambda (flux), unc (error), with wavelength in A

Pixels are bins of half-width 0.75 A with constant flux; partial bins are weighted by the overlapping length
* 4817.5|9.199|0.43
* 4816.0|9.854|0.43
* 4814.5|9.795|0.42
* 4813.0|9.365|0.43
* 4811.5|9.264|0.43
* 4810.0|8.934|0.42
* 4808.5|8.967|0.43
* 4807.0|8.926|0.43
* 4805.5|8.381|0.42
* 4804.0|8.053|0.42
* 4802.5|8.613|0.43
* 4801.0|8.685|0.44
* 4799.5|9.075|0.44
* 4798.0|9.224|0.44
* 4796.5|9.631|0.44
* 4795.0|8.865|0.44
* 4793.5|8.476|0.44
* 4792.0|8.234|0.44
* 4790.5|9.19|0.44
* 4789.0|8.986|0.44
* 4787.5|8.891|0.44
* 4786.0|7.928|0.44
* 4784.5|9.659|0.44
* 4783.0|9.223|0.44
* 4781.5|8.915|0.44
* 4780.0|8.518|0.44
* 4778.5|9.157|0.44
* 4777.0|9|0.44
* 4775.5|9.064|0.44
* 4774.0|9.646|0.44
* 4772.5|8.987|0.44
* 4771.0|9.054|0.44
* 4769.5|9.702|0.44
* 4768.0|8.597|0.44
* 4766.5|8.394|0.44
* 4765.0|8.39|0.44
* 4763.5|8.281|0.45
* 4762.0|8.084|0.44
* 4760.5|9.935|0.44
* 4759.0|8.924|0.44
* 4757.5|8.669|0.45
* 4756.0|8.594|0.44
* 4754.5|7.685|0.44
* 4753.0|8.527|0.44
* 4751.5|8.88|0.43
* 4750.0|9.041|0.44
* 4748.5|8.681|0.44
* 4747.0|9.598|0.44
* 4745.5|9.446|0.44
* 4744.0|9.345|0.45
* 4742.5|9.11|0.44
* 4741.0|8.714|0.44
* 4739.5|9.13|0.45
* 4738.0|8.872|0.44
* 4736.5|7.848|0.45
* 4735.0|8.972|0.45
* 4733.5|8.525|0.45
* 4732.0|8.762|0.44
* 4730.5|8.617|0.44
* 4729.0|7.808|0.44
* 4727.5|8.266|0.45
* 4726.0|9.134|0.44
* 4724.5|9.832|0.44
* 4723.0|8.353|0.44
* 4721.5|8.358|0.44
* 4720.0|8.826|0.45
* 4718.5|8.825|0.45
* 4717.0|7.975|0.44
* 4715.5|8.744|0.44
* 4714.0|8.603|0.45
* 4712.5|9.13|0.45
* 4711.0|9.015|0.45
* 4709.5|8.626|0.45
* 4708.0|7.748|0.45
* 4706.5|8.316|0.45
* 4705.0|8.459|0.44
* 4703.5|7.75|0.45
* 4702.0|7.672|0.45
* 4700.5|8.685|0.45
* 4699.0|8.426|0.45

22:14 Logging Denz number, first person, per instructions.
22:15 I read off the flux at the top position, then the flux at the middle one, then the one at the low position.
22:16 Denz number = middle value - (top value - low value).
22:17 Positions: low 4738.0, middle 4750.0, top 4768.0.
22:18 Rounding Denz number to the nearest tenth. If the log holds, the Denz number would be 9.3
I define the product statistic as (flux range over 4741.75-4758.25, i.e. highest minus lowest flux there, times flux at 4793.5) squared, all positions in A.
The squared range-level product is 263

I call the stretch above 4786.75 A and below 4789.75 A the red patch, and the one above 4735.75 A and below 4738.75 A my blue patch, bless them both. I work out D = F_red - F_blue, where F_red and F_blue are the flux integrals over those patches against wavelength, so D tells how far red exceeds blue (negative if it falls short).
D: 1.7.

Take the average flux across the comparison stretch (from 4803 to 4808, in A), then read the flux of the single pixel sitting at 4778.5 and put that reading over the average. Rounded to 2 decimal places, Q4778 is 1.08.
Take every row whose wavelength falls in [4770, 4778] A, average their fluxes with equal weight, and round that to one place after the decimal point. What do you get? 9.2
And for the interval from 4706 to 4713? 8.6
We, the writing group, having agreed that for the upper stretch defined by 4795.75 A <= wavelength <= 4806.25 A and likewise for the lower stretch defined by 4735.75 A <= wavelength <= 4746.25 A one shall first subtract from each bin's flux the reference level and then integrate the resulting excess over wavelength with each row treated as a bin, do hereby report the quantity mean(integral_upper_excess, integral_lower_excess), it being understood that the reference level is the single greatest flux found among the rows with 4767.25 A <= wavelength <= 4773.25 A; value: -8.8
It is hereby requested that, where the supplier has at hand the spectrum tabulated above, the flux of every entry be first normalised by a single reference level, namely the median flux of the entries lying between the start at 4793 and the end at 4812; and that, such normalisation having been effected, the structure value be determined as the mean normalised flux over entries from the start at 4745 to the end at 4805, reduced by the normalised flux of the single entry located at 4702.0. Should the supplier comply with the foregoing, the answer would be 0.13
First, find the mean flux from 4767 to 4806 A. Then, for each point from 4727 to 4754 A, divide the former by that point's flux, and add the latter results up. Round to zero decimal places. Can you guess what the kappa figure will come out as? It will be 18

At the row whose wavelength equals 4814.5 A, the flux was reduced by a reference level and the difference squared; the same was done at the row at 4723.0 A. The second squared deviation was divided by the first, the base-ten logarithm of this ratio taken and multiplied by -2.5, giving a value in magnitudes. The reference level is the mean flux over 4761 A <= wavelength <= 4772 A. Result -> 3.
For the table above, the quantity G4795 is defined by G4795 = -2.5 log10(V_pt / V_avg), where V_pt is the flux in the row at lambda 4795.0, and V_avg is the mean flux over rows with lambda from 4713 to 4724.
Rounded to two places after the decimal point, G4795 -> -0.04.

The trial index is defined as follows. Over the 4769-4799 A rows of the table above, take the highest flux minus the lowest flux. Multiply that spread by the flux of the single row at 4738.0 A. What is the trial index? 15.7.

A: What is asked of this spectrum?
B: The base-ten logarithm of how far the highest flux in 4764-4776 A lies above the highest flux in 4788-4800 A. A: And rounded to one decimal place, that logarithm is -1.1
